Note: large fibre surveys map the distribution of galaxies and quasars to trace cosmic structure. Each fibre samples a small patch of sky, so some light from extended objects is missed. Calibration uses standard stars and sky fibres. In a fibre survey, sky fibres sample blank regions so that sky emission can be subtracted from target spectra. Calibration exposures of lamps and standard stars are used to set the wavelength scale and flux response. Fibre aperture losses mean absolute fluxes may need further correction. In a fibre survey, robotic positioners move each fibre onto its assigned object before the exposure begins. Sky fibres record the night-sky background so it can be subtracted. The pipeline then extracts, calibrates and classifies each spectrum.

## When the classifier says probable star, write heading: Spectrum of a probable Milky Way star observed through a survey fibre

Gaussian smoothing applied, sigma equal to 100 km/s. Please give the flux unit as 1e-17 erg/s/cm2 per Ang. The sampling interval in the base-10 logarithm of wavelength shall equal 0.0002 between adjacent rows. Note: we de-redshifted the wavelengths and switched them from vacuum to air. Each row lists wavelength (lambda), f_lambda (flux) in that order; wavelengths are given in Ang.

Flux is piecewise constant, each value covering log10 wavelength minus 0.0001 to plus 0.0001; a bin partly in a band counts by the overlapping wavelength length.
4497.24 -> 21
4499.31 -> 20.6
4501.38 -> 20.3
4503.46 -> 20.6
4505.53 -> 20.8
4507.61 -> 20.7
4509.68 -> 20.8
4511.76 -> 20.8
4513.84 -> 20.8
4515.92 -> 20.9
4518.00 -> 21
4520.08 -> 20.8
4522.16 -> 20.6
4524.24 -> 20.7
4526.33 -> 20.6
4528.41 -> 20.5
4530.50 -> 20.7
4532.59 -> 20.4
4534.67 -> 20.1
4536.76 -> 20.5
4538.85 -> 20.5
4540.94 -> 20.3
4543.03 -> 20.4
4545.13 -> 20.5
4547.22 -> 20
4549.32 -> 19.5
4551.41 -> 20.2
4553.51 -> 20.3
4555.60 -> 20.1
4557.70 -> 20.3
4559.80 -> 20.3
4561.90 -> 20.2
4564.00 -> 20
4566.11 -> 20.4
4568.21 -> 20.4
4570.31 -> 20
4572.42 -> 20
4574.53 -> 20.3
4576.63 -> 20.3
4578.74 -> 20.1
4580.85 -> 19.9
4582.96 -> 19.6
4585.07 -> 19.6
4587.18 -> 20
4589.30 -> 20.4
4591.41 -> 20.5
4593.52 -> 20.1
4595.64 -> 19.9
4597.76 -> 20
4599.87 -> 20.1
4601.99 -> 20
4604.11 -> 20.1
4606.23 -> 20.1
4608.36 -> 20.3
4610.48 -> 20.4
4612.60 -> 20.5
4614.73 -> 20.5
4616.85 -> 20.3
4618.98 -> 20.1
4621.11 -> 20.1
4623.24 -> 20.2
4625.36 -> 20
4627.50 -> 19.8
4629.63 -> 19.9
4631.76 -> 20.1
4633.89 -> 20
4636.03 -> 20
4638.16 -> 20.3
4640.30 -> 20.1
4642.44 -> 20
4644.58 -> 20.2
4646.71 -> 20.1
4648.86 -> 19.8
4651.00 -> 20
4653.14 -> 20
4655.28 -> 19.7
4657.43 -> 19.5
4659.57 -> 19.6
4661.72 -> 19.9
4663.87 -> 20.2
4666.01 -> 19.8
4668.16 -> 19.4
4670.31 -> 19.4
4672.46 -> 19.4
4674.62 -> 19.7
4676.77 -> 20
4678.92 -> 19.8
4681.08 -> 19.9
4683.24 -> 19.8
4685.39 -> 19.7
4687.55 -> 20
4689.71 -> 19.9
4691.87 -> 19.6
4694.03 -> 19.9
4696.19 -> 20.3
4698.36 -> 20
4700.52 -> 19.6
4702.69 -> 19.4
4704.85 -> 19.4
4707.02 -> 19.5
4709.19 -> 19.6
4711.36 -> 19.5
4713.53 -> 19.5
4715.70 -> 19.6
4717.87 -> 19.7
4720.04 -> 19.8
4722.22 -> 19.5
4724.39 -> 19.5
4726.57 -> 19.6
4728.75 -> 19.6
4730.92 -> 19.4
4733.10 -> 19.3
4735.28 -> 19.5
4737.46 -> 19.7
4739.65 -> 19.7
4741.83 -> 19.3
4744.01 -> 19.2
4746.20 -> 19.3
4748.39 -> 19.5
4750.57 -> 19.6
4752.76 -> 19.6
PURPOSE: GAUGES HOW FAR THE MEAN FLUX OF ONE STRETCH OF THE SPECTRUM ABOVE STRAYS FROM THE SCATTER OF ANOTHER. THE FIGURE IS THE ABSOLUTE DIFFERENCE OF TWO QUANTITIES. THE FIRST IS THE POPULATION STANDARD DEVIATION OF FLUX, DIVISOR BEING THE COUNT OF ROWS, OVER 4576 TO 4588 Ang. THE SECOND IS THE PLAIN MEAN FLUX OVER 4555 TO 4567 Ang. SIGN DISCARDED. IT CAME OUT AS 20.0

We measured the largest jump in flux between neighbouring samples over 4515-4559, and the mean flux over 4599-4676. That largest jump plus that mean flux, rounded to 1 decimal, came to 20.7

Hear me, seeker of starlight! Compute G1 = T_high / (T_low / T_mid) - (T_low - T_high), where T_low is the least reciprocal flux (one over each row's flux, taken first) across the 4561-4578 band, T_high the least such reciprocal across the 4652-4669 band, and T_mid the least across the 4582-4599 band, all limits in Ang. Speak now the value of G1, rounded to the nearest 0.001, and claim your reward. 0.050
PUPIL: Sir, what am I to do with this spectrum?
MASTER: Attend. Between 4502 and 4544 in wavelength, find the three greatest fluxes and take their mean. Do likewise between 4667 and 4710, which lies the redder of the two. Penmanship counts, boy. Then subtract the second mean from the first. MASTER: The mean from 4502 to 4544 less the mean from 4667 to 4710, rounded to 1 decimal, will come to 0.8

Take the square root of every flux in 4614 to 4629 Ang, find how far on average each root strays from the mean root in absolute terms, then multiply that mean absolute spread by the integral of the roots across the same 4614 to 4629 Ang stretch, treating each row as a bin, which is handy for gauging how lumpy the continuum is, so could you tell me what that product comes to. 1.2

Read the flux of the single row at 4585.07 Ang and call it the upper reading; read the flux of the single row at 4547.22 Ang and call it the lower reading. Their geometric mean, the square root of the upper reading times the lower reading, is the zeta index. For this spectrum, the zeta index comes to 19.8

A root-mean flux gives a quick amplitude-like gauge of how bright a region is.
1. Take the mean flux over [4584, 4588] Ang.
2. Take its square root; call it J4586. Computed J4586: 4.45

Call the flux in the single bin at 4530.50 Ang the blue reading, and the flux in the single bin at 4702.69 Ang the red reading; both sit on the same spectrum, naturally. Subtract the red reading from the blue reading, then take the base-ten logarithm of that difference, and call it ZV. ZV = 0.11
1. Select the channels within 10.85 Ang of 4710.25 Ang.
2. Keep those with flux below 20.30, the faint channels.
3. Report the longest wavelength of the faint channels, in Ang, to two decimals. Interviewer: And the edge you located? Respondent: 4720.04 Ang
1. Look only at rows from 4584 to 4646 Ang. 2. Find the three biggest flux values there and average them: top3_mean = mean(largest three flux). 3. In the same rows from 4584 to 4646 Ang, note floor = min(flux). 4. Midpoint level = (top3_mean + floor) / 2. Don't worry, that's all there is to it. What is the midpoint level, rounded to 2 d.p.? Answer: 20.05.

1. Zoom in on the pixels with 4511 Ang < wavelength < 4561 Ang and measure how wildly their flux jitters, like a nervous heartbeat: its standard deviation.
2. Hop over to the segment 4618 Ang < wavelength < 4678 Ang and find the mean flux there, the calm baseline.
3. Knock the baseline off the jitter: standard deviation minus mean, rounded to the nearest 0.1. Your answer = -19.6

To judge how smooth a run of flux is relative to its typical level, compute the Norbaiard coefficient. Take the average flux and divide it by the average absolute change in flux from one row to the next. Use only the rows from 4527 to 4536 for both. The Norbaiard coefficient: 77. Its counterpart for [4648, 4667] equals 88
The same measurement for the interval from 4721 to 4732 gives 260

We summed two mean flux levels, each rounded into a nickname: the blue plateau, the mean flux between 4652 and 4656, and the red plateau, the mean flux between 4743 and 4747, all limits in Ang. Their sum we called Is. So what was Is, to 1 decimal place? 39.1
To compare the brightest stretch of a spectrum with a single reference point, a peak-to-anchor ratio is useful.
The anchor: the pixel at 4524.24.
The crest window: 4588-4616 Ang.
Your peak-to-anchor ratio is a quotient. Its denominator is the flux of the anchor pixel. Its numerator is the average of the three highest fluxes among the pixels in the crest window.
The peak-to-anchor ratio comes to 0.990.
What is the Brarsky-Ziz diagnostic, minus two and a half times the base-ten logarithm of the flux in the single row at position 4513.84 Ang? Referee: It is -3.30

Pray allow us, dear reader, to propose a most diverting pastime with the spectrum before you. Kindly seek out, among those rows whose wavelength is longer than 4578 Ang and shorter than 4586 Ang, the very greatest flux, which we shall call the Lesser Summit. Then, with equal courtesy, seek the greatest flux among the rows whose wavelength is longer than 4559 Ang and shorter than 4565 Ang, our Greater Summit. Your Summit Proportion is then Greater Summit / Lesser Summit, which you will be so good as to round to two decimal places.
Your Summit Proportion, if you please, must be 1.01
